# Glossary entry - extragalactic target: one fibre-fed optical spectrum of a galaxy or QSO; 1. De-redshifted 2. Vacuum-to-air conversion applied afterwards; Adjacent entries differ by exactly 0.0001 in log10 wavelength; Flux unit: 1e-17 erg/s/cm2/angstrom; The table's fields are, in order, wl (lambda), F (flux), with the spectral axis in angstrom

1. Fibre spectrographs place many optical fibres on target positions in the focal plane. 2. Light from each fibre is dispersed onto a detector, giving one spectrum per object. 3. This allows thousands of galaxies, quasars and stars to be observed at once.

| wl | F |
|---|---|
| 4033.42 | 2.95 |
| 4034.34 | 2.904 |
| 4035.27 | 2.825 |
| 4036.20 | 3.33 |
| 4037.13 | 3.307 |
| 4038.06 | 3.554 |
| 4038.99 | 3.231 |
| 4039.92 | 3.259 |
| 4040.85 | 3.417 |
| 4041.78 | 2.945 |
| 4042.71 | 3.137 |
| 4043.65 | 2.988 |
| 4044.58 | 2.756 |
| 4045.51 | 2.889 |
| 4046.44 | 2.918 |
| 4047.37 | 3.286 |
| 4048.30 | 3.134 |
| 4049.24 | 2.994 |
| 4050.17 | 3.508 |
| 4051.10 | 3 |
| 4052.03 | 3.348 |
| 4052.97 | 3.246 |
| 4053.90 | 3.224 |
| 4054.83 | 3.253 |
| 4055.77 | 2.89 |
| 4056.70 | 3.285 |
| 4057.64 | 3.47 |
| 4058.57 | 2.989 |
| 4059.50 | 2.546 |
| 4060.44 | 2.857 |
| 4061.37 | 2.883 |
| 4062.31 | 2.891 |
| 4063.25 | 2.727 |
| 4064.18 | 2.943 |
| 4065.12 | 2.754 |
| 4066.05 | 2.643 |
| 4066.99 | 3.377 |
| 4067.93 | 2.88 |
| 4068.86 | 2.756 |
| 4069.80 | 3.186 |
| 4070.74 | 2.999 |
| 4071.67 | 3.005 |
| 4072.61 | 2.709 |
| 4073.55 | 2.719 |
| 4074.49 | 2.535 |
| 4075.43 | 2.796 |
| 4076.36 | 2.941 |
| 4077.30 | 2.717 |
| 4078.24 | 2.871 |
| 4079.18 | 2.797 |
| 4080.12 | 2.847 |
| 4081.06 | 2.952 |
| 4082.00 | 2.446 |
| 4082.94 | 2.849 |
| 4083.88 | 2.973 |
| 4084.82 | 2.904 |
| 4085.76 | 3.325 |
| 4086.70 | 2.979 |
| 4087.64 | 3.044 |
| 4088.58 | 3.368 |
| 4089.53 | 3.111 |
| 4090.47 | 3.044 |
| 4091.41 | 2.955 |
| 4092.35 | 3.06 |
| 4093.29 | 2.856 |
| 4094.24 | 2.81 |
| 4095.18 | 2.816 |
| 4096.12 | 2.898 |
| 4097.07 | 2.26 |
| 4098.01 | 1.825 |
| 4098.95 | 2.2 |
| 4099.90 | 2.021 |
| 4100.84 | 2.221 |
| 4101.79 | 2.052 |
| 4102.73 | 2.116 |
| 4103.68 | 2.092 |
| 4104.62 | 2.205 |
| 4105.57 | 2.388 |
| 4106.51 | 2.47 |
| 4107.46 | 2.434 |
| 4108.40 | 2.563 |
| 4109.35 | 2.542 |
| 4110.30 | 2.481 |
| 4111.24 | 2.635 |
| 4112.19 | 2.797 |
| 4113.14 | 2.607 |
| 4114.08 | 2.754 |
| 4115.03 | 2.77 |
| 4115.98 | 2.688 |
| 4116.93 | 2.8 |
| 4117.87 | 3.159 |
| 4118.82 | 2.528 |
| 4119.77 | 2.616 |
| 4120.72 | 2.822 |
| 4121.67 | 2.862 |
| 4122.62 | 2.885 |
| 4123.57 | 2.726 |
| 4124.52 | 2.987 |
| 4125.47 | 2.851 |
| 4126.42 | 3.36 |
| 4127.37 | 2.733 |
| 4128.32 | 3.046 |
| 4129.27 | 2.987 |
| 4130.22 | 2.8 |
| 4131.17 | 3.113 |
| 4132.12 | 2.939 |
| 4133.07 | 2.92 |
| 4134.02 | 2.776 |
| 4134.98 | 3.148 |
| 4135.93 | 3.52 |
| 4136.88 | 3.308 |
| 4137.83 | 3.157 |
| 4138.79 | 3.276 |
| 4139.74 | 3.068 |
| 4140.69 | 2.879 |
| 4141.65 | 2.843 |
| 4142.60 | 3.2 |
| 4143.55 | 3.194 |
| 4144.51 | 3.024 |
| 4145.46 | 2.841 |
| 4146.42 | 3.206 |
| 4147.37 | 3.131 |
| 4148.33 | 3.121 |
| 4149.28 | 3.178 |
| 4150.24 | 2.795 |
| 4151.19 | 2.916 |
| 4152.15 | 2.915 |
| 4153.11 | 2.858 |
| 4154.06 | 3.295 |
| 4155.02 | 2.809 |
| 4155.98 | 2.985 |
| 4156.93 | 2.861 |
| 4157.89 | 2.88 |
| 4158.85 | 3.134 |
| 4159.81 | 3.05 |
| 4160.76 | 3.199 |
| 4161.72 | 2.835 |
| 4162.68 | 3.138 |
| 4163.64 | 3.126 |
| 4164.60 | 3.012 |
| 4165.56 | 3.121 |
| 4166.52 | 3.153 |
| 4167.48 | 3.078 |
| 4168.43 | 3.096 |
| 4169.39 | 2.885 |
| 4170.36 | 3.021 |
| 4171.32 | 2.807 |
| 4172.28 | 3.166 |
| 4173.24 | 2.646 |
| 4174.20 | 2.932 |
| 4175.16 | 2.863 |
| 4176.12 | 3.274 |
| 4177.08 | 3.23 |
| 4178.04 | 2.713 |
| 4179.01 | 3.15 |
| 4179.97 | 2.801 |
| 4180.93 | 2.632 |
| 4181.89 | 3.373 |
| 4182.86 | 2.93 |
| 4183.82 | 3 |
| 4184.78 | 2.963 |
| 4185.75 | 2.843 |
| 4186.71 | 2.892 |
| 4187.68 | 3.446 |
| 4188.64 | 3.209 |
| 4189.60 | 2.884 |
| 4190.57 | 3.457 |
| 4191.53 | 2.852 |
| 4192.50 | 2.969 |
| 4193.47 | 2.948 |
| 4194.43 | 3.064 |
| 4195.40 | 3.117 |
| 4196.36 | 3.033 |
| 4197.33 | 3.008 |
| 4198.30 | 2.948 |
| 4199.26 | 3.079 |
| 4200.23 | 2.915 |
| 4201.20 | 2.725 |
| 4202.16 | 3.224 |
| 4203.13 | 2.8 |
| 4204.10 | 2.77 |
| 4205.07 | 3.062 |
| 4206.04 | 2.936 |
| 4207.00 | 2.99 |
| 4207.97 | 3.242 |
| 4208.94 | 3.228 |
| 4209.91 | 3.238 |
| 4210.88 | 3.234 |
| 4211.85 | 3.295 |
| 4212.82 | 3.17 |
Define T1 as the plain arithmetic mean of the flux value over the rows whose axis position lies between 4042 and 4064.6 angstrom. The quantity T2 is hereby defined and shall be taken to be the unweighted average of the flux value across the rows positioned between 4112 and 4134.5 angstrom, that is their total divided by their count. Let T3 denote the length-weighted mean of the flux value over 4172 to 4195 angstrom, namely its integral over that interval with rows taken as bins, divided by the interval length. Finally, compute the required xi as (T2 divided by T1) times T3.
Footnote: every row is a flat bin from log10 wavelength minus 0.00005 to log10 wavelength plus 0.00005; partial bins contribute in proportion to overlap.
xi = 2.82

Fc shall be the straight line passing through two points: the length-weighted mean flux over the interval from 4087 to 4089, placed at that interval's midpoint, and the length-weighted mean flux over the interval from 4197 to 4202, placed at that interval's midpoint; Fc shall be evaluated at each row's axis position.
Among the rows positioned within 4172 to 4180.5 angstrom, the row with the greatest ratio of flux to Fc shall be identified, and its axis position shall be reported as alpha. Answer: 4176.12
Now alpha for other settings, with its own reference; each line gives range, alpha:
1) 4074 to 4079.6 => 4076.36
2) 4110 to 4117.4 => 4116.93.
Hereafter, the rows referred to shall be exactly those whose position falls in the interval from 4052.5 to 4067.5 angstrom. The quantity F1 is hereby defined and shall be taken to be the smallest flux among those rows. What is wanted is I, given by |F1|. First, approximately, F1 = 2.546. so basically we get 2.55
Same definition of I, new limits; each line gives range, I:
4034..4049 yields 2.76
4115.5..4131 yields 2.53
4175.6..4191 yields 2.63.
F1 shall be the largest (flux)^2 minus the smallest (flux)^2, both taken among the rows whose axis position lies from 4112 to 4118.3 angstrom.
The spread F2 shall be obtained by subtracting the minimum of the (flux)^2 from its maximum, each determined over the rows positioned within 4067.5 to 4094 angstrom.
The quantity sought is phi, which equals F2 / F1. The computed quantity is 1.7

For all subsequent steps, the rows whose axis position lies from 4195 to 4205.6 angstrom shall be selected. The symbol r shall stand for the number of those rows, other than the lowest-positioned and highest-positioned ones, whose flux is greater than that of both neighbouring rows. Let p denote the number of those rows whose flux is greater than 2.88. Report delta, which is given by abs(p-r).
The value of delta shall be 6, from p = 8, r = 2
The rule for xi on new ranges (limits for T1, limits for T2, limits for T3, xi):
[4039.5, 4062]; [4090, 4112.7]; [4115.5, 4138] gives 2.37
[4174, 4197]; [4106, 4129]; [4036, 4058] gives 2.89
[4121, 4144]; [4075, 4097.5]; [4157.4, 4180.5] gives 2.89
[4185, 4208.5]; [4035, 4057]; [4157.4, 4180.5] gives 3.15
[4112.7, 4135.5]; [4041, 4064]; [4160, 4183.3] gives 3.20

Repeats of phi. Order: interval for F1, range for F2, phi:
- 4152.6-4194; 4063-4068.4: 0.9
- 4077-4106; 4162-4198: 0.6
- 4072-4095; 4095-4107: 0.9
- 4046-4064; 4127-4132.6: 0.4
